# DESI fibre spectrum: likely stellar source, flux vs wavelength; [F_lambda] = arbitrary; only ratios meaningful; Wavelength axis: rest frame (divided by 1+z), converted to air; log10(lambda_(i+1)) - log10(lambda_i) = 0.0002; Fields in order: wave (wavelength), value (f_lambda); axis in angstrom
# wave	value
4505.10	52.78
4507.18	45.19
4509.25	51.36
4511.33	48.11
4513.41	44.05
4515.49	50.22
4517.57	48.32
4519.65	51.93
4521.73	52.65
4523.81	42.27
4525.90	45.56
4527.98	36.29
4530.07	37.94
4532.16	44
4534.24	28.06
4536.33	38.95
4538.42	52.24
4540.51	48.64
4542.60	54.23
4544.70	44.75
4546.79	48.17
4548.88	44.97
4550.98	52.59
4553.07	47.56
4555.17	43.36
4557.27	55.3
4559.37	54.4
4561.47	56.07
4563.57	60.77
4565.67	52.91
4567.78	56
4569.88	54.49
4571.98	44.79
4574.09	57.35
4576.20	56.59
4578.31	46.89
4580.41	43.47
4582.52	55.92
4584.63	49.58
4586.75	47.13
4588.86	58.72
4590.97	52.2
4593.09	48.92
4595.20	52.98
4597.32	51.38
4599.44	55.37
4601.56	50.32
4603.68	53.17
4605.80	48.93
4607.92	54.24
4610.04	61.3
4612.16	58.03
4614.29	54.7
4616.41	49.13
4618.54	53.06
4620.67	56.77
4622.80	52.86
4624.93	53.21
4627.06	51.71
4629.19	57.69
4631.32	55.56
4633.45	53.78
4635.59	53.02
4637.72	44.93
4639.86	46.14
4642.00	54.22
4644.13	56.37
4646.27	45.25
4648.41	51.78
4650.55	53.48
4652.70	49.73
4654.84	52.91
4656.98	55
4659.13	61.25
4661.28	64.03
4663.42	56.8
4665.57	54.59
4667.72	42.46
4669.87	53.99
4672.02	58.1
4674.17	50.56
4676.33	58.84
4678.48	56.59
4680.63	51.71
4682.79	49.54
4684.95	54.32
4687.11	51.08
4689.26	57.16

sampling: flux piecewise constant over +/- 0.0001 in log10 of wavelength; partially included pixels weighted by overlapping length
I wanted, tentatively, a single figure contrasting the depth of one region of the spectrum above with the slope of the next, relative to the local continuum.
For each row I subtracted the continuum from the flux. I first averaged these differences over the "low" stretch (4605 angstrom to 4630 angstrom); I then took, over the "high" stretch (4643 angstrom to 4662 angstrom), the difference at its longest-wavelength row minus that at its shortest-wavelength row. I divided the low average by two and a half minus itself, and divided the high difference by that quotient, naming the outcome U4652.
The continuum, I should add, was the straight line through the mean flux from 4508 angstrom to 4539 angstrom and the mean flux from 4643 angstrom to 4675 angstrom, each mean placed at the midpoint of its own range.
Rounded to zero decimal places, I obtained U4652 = -2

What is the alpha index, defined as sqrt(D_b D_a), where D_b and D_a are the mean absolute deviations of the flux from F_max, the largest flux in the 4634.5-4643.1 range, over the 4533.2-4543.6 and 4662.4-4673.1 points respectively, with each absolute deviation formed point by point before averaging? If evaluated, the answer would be 6.1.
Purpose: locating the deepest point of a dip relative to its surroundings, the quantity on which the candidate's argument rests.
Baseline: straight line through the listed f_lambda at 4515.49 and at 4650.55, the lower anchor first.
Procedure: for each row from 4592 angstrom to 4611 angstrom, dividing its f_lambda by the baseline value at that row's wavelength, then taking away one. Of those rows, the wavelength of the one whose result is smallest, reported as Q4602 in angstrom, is 4605.80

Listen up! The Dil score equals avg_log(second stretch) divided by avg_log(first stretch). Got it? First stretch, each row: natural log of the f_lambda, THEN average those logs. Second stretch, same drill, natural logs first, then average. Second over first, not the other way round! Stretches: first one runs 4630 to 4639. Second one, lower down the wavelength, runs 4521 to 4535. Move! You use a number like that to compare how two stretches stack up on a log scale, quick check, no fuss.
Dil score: 0.94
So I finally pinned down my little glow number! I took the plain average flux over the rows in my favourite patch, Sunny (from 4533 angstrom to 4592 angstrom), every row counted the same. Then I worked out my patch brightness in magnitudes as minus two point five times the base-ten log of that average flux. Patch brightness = -4.25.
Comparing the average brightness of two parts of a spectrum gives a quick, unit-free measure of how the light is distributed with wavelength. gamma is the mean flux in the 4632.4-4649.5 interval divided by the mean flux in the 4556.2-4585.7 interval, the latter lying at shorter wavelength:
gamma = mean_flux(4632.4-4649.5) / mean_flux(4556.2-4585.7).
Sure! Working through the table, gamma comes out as 0.95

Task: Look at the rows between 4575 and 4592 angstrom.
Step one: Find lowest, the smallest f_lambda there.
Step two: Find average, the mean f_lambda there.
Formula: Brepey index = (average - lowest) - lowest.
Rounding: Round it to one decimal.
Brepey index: -35.6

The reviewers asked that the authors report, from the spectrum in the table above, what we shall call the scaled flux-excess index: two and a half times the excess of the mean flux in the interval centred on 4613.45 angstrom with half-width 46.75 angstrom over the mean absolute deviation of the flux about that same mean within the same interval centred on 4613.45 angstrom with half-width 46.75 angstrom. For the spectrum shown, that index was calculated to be 123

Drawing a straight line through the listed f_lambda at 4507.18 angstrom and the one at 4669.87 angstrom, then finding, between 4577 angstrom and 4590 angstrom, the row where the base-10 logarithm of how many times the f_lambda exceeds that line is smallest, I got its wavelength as 4580.41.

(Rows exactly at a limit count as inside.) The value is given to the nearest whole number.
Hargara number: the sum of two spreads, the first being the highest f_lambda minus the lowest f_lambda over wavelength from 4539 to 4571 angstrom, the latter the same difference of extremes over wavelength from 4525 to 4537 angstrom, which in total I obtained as 35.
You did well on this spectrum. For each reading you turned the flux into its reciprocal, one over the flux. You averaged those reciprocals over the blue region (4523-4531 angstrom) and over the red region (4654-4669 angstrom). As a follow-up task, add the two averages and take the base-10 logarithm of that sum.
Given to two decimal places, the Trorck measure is -1.36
